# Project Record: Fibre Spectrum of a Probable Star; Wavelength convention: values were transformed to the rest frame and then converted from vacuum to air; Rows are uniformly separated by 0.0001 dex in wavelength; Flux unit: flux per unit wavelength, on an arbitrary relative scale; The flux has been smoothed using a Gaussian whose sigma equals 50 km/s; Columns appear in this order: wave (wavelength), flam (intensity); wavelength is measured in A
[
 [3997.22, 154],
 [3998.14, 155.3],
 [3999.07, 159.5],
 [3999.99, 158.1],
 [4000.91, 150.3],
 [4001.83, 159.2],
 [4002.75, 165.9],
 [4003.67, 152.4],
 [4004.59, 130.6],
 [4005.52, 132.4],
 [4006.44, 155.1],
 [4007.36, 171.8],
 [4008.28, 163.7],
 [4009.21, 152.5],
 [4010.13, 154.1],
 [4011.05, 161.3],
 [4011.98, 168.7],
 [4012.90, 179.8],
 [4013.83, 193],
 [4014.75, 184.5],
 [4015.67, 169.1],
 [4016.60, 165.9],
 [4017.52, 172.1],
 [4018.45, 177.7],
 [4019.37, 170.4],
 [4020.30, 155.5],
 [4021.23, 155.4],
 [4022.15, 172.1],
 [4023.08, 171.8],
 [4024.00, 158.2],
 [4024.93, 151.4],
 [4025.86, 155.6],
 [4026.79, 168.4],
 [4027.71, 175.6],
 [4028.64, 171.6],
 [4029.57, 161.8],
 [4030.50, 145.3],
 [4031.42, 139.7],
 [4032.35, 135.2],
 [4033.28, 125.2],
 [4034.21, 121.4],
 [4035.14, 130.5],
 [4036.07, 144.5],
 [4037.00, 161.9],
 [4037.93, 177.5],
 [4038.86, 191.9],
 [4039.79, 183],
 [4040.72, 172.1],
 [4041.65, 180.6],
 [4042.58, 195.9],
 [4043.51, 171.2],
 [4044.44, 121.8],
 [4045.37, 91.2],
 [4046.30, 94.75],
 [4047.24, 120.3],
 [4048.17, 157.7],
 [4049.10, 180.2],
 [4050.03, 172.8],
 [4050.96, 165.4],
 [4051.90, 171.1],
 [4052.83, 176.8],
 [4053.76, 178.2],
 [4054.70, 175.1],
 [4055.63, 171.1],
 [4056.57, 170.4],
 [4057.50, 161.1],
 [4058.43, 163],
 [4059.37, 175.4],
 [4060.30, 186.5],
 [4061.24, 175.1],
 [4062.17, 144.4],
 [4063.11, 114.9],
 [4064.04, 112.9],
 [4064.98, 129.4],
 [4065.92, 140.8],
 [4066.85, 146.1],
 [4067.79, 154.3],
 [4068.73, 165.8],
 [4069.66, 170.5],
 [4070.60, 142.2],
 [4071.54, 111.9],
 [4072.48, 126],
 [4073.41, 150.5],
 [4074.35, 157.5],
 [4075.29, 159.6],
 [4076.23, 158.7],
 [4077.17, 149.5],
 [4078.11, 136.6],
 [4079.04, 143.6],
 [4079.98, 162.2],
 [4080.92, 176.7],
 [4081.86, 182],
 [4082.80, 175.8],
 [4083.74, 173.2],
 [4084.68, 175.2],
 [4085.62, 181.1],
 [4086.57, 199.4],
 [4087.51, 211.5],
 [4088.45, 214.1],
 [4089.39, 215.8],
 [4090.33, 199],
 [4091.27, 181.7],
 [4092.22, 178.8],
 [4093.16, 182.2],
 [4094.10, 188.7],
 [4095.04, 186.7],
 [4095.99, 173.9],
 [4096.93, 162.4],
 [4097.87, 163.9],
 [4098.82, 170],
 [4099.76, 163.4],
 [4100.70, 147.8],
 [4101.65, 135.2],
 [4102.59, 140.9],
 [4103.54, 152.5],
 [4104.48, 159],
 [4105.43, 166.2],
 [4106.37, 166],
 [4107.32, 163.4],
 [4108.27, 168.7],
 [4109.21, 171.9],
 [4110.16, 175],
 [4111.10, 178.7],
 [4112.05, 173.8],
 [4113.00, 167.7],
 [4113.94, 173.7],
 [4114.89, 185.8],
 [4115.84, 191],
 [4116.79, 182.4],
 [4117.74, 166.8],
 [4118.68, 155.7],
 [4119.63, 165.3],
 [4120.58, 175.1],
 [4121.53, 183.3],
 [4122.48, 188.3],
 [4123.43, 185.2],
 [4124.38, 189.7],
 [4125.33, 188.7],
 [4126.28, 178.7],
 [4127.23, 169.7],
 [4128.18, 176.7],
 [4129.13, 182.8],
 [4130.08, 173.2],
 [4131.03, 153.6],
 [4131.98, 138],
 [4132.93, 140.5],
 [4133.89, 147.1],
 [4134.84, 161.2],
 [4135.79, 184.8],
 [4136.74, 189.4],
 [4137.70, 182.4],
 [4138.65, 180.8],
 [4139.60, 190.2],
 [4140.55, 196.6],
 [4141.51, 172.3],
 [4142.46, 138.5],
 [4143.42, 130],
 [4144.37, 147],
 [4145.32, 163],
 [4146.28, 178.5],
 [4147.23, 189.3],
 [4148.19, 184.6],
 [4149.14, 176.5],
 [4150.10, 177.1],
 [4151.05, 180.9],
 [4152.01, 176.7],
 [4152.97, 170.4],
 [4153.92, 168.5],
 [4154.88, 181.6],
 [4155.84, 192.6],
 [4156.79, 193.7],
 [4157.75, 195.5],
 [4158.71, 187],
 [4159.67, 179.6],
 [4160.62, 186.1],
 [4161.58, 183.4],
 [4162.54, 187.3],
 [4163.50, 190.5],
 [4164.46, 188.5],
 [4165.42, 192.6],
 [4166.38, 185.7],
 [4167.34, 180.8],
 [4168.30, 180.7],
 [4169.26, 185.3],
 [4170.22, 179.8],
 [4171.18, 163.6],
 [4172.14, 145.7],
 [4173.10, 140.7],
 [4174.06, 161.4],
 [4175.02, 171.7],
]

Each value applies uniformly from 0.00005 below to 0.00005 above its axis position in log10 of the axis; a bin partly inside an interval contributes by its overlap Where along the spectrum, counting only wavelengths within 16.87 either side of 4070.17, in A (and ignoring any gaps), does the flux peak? 4086.57 A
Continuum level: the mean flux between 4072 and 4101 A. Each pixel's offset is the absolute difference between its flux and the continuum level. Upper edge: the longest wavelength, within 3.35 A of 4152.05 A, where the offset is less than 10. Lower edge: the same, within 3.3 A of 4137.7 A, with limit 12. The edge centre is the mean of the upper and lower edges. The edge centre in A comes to 4146.8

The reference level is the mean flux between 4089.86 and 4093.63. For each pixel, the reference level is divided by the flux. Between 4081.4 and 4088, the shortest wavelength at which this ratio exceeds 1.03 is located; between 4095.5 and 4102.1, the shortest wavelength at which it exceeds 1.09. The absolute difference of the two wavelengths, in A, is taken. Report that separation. 14.1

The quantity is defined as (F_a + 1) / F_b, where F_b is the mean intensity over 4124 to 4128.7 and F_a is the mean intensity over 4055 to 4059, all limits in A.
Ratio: 0.93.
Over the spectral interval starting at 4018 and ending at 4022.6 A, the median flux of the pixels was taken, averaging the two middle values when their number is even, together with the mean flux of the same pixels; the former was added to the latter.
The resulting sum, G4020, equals 337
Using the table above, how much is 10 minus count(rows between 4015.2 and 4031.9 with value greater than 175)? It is 8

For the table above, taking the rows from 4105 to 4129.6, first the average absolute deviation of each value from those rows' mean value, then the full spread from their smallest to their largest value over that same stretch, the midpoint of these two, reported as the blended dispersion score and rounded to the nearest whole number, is 22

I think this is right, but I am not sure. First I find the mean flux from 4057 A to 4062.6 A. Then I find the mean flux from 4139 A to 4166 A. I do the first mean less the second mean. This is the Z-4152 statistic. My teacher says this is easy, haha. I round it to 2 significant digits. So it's -11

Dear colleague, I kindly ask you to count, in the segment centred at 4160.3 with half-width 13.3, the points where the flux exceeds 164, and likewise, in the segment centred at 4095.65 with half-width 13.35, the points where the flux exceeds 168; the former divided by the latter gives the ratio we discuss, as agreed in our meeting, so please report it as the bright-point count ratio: 1.47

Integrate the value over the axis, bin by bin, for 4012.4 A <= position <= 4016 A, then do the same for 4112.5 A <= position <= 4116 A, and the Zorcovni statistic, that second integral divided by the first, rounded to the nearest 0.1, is 1.0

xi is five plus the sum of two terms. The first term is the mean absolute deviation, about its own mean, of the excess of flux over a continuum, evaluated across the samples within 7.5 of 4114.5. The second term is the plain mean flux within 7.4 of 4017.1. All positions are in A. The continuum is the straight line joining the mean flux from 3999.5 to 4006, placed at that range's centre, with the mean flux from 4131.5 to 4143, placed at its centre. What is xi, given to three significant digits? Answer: 181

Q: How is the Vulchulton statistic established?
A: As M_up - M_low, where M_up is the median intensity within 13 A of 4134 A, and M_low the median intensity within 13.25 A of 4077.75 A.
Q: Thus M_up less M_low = 18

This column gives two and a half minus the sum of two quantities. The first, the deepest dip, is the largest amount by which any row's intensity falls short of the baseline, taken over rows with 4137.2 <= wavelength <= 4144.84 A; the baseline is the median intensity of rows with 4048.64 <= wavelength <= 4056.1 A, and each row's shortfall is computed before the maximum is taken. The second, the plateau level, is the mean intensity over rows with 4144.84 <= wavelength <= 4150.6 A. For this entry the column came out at -220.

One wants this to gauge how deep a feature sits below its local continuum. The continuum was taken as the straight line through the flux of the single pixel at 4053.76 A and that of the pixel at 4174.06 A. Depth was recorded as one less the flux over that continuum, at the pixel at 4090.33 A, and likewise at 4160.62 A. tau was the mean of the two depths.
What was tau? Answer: -0.14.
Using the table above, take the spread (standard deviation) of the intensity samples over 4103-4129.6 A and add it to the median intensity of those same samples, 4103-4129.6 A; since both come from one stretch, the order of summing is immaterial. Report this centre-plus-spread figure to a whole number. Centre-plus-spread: 185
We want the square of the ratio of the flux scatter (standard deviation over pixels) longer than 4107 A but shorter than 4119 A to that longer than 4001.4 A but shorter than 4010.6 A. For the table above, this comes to 0.5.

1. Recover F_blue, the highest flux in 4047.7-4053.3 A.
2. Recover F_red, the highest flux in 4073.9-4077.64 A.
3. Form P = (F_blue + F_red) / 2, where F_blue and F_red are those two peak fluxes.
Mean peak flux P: 170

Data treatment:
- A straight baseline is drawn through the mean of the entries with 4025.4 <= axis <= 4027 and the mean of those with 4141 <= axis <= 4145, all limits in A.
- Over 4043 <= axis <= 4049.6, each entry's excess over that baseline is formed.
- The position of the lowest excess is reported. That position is 4045.37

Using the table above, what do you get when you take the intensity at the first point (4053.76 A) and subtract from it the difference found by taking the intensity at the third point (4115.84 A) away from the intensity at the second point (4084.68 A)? 194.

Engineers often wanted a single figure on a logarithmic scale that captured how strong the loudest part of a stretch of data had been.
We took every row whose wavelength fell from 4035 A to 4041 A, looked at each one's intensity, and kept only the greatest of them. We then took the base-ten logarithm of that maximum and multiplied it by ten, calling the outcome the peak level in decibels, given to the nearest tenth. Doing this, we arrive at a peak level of 22.8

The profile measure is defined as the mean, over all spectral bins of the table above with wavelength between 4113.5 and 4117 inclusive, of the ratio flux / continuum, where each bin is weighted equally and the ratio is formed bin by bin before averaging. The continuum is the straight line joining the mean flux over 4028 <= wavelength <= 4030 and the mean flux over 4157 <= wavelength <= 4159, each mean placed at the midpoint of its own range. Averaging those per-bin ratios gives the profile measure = 1.00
